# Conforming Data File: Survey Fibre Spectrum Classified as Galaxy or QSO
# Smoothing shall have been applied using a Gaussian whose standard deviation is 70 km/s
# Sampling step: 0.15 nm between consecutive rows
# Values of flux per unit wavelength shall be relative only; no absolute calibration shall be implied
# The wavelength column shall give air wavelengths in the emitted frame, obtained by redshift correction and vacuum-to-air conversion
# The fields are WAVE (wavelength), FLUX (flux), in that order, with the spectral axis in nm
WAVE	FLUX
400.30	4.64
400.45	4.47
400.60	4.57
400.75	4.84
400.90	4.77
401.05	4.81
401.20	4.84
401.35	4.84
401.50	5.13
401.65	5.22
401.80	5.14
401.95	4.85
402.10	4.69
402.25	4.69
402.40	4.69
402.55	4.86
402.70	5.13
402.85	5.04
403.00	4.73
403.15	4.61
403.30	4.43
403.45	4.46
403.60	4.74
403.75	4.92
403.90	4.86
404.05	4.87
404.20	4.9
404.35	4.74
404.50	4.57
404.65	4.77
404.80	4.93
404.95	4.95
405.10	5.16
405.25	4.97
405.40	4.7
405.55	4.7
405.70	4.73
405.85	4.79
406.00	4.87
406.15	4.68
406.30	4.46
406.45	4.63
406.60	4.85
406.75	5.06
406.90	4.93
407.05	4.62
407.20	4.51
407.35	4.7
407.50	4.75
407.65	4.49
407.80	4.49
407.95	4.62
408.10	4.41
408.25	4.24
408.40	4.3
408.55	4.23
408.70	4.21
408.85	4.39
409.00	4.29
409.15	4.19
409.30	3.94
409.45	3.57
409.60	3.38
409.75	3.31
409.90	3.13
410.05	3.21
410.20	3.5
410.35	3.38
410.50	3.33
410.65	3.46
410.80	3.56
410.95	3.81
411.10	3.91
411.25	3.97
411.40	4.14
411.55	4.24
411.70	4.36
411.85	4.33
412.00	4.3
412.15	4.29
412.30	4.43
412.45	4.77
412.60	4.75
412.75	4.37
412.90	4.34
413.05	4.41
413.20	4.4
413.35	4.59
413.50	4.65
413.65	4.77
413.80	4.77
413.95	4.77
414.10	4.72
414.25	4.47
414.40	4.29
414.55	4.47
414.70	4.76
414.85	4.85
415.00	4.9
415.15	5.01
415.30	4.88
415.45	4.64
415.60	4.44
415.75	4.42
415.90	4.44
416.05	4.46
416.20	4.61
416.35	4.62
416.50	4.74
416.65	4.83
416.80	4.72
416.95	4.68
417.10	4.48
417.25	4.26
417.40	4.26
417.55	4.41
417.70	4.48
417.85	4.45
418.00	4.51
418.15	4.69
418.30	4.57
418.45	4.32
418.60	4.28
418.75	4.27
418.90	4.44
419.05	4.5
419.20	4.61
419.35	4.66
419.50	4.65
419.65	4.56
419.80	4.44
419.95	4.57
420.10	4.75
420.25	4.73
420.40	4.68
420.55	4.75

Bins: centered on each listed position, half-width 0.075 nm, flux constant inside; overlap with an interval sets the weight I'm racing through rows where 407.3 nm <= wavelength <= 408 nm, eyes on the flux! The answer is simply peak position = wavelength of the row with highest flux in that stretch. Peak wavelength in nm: 407.50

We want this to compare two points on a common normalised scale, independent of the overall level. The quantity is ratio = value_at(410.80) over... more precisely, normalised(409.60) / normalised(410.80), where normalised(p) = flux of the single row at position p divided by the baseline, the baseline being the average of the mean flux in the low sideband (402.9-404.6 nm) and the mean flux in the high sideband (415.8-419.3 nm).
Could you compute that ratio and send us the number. 0.95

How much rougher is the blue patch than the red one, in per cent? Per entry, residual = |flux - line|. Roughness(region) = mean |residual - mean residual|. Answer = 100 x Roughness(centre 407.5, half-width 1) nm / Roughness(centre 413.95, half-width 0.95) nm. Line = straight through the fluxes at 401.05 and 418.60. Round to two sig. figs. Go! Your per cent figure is 80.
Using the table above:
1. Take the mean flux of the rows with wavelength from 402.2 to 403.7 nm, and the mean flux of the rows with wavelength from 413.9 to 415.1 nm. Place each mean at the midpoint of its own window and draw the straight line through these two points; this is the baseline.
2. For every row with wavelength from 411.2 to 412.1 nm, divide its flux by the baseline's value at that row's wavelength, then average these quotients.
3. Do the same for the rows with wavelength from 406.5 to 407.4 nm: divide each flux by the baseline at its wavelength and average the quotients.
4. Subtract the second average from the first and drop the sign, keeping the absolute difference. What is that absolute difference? 0.11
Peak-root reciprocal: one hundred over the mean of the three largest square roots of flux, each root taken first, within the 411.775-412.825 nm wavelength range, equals 46.4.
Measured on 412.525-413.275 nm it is 47.0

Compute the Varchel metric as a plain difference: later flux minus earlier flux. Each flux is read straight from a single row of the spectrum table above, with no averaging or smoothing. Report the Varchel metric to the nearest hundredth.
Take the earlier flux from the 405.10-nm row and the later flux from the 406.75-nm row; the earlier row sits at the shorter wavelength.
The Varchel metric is -0.10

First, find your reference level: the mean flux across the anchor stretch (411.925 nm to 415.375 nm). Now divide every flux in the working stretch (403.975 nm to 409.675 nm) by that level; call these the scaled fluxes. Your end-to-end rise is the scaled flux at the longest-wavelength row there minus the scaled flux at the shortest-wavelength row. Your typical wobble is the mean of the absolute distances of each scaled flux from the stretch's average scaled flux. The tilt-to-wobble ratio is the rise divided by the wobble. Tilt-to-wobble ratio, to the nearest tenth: -5.2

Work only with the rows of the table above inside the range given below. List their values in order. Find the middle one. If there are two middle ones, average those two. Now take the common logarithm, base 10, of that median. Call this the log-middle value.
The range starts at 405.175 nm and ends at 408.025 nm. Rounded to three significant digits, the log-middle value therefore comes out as 0.672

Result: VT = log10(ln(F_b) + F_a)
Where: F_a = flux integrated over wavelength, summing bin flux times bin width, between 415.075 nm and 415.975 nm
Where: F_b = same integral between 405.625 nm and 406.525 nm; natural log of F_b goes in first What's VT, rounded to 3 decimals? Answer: 0.749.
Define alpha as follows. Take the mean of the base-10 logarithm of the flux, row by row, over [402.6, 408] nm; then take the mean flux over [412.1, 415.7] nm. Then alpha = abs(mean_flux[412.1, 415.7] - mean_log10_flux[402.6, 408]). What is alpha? 3.94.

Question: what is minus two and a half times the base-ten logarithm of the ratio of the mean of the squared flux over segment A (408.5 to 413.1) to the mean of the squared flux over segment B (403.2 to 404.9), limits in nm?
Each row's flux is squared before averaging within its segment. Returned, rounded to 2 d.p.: 0.37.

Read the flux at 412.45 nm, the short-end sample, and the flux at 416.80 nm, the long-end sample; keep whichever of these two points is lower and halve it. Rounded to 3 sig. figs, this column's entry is 2.36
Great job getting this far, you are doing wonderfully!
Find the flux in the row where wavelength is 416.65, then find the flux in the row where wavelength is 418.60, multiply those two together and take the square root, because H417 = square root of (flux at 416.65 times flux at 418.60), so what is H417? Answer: 4.55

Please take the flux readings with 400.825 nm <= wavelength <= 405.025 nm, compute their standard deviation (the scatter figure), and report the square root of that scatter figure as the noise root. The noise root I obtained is 0.44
